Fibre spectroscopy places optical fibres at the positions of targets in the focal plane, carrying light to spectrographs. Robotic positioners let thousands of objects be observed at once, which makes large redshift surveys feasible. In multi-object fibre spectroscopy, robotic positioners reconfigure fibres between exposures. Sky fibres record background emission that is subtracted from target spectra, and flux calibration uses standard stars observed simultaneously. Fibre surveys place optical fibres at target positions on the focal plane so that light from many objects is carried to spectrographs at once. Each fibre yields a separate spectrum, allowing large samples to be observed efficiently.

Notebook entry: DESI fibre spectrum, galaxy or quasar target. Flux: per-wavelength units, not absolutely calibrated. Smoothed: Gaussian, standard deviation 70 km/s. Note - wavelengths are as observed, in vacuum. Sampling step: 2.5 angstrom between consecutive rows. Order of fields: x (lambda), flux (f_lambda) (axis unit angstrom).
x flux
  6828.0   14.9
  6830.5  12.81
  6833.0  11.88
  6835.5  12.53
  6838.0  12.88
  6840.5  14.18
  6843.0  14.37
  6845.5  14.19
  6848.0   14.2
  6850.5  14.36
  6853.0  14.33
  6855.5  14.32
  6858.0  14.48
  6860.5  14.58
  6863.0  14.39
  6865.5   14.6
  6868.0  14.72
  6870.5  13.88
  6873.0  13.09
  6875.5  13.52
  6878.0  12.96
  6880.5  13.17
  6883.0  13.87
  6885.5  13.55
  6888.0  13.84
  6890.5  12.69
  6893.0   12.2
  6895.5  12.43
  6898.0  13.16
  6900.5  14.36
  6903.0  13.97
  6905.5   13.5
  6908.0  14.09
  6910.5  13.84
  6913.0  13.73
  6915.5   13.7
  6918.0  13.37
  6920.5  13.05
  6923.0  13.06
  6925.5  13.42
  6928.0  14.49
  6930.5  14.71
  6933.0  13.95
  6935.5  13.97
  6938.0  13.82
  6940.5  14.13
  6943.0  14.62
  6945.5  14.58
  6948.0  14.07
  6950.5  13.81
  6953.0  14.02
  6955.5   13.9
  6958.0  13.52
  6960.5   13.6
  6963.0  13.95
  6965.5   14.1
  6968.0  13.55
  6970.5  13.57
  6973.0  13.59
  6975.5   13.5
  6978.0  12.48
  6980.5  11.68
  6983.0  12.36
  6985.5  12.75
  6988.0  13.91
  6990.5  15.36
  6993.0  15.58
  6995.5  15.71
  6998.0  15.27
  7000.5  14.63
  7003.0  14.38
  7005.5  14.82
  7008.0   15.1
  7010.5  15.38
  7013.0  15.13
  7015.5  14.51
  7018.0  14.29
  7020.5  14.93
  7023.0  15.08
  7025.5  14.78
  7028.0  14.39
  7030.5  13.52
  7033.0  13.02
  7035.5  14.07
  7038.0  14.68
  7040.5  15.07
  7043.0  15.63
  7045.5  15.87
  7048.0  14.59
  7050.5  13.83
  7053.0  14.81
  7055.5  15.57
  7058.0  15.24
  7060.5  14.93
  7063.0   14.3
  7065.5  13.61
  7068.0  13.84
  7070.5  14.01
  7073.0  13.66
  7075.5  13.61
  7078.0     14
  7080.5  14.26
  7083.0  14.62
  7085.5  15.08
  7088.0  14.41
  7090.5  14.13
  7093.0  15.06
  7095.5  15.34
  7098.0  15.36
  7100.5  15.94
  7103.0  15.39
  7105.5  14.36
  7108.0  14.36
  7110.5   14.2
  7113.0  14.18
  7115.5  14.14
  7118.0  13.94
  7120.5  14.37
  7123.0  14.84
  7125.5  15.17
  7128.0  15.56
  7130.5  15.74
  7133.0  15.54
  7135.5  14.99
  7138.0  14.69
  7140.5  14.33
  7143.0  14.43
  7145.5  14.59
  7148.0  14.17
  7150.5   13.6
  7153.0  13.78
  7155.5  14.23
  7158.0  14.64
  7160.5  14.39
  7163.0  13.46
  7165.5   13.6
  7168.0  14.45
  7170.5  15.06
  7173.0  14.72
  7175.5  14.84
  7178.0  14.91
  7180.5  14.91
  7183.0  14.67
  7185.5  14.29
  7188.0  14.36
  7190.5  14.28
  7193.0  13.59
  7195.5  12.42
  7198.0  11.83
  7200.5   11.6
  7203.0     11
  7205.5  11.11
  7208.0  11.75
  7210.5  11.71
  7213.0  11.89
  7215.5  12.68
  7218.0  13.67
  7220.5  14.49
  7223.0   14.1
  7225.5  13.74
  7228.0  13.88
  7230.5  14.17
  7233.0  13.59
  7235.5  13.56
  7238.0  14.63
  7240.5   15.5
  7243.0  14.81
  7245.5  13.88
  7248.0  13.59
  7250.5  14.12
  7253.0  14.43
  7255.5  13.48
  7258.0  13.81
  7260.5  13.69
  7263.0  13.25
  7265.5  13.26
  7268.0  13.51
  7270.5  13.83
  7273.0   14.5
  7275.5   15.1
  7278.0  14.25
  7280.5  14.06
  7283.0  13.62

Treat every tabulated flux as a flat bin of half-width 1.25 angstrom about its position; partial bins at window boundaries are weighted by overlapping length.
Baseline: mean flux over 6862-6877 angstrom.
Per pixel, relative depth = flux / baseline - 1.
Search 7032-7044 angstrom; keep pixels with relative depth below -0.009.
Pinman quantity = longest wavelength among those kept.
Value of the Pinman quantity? 7033.0 angstrom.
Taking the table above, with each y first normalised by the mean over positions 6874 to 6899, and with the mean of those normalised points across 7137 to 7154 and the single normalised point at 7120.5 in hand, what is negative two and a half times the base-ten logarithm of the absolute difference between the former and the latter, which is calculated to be 4.9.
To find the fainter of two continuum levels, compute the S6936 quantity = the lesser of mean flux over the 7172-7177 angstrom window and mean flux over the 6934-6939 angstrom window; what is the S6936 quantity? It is 13.9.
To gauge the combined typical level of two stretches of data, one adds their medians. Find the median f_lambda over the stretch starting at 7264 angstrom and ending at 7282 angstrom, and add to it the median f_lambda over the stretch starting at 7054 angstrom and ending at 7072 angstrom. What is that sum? 28.4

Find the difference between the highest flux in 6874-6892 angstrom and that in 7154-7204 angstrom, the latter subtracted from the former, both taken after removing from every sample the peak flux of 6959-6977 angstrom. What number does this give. -1.2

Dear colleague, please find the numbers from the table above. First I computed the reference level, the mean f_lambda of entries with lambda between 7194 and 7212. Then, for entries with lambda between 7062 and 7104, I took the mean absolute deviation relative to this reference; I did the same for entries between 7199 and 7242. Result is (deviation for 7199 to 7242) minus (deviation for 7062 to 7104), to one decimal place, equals -1.2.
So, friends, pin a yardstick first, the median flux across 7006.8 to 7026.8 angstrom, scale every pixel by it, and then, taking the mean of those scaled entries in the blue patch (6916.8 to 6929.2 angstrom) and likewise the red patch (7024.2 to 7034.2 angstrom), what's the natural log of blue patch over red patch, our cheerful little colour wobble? -0.03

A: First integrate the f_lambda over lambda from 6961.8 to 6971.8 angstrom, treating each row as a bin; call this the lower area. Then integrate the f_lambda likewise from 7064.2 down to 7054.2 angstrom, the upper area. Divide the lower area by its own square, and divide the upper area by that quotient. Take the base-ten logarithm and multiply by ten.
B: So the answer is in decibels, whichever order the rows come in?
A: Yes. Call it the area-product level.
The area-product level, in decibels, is 43.2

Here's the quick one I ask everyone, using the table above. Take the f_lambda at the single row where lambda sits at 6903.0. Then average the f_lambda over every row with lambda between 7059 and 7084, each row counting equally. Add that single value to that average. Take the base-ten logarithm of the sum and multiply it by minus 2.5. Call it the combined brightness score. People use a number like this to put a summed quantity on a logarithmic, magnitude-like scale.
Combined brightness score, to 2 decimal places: -3.62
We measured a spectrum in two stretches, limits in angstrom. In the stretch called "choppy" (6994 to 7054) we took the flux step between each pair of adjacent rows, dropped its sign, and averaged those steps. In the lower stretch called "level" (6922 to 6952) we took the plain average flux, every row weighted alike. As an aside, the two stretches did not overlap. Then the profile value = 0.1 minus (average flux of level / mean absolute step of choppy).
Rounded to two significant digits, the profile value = -27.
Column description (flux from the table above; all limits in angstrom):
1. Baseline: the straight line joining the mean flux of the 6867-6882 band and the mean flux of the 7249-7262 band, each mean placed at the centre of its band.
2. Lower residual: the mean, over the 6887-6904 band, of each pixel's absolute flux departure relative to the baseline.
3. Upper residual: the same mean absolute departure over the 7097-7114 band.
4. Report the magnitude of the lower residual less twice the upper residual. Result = 1.4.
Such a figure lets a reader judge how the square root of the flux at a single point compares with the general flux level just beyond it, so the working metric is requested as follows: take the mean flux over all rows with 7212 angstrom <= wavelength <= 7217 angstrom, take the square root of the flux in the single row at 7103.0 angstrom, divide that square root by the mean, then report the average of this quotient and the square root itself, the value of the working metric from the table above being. 2.12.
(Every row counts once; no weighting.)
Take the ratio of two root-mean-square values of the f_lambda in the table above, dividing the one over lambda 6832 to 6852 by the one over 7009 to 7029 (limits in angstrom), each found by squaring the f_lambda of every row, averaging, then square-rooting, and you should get 0.92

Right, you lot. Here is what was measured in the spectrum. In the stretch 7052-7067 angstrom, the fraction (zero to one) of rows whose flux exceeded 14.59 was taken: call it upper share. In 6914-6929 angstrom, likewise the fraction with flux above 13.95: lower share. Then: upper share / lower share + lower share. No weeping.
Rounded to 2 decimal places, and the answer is 4.17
